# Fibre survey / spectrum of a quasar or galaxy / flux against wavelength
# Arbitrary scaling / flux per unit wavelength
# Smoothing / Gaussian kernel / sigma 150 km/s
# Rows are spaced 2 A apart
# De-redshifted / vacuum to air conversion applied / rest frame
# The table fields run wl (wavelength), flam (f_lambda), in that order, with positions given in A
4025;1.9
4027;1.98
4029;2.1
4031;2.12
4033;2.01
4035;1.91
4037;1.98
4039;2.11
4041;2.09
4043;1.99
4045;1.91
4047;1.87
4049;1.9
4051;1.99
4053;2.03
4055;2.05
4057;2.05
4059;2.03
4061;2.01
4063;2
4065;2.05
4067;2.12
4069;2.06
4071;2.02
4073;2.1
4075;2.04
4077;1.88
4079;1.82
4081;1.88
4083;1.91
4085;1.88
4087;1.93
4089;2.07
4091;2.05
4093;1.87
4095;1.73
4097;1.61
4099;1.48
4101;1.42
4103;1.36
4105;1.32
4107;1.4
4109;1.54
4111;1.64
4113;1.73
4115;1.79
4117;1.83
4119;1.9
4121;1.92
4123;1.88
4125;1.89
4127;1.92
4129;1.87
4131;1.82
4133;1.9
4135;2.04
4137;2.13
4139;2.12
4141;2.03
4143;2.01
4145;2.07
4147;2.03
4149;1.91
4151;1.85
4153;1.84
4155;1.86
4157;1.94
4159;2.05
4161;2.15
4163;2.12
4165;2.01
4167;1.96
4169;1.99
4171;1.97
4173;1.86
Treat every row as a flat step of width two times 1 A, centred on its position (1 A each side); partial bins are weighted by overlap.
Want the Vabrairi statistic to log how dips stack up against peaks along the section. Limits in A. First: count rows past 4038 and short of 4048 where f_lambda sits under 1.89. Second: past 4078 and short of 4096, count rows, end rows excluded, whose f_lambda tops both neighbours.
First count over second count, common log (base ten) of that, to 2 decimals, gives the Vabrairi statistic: -0.30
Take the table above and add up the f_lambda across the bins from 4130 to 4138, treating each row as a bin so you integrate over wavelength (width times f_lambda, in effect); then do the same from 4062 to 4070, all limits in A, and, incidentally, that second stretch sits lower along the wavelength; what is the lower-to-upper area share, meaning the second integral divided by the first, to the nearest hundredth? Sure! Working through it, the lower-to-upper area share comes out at 1.04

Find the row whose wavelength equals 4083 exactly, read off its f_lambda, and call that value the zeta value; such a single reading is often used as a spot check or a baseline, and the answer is 1.91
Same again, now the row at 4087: 1.93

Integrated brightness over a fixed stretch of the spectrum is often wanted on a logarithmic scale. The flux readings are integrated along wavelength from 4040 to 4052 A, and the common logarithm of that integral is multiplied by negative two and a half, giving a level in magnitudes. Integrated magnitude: -3.43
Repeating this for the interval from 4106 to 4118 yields -3.24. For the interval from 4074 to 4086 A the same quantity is -3.40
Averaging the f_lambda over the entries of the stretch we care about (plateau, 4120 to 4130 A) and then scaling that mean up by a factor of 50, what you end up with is 95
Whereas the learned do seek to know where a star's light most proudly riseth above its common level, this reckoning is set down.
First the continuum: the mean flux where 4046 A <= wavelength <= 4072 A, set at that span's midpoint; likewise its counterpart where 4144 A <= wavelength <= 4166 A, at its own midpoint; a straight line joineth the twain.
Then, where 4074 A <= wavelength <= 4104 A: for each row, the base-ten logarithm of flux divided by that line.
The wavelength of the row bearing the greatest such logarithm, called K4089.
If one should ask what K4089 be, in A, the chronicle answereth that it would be 4089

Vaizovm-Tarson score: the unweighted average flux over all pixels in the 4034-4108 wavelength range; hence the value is 1.89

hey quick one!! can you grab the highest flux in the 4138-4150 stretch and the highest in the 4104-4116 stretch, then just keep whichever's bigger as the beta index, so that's 2.12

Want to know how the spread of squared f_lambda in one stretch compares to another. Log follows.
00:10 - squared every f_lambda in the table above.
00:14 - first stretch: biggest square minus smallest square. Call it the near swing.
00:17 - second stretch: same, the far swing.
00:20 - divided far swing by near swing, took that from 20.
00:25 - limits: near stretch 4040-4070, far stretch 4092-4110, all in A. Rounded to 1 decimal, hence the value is 18.2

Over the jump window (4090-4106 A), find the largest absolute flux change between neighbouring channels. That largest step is 0.18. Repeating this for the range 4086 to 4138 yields 0.18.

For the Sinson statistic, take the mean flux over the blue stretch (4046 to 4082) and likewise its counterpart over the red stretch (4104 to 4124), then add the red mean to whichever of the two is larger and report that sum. 3.69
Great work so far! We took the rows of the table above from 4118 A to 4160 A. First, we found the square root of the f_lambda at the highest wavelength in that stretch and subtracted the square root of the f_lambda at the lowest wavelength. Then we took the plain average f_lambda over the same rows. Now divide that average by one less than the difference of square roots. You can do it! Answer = -2.1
